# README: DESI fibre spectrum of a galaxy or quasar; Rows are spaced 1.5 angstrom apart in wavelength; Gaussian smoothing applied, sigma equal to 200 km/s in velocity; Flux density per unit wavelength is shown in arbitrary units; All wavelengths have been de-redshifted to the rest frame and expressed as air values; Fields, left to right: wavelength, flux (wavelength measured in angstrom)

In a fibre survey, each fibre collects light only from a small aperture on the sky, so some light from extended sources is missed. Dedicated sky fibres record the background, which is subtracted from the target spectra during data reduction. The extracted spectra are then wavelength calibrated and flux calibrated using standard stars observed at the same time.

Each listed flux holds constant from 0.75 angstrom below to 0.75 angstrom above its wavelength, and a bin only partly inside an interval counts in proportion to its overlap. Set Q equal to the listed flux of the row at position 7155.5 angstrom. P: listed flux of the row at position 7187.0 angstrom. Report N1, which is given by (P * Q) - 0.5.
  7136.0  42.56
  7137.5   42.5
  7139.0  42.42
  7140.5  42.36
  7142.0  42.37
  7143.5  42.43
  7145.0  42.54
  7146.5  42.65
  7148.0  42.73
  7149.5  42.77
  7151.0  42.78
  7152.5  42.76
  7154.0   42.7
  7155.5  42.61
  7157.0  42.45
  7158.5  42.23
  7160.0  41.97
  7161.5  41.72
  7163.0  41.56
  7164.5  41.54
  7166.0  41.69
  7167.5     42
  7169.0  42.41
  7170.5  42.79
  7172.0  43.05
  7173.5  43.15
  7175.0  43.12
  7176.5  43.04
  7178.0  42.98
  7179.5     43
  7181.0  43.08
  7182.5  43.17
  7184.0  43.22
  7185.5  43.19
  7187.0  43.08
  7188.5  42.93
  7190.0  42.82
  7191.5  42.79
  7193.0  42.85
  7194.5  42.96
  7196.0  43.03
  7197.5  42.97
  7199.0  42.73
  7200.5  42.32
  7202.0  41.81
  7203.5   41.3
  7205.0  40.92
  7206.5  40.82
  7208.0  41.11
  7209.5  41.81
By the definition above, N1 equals 1835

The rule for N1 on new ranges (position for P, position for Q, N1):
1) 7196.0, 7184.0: 1859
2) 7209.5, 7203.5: 1726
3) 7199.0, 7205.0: 1748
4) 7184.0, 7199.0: 1846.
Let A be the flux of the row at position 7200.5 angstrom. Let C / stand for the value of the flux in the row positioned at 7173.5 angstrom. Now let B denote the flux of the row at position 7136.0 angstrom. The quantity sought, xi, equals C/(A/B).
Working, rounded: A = 42.32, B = 42.56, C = 43.15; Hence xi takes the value 43.4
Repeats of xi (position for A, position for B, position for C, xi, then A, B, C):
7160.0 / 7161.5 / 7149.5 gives 42.5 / 41.97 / 41.72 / 42.77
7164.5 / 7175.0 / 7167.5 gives 43.6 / 41.54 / 43.12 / 42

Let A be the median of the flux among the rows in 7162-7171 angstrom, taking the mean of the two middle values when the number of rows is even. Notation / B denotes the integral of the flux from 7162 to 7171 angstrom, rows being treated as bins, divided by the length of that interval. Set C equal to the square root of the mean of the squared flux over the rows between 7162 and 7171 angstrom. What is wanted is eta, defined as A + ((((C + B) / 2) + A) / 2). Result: 83.8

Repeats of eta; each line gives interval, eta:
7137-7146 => 84.9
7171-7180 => 86.1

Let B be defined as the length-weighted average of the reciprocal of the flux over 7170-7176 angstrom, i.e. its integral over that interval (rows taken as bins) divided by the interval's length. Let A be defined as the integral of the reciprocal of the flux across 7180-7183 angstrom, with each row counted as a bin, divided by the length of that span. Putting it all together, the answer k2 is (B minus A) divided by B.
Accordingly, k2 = 0.002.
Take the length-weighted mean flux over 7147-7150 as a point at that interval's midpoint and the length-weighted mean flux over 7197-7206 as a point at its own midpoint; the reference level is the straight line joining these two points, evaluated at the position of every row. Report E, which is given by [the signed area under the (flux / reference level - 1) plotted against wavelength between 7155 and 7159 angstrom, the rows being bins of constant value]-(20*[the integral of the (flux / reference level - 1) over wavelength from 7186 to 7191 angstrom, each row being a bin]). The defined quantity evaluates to -1.9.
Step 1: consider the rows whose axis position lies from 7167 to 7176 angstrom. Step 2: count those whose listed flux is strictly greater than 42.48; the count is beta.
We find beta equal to 4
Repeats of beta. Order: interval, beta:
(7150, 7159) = 4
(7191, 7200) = 6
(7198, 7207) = 1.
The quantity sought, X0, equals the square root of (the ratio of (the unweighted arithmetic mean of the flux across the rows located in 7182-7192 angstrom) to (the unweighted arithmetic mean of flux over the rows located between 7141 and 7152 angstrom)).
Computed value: 1.00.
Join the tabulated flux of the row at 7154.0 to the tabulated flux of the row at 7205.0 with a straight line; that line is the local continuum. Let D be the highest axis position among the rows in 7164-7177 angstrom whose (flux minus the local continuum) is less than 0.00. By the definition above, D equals 7167.5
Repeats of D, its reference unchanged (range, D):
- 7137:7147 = 7146.5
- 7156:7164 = 7163.0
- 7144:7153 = 7151.0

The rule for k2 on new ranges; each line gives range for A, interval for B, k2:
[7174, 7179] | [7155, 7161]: 0.018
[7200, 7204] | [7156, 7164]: -0.004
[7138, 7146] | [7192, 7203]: -0.005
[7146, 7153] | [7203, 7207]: 0.041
